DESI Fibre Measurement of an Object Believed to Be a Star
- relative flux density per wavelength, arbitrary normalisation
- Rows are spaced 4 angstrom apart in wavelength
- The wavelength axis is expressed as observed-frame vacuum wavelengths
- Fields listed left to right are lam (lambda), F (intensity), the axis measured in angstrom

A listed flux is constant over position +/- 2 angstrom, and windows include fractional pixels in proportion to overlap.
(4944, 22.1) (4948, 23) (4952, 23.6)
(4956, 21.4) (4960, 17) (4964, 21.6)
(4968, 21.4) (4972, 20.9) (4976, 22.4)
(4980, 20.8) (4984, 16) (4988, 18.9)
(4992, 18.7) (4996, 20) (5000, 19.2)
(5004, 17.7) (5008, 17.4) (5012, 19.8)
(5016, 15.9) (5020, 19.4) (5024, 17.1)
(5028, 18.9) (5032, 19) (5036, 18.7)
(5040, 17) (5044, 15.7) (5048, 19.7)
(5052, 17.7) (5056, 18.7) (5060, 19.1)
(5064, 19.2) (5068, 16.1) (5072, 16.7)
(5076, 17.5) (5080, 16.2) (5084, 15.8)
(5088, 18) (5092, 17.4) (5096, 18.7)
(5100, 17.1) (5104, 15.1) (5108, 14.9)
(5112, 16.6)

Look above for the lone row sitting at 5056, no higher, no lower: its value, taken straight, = 18.7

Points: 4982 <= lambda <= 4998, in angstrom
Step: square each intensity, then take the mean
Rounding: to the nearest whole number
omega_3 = 341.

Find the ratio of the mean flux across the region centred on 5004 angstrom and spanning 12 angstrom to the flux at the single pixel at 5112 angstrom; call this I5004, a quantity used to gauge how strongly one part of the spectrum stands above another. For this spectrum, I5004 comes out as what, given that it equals 1.09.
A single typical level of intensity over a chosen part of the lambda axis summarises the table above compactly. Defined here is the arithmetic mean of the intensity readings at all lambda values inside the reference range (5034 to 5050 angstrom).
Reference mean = 17.8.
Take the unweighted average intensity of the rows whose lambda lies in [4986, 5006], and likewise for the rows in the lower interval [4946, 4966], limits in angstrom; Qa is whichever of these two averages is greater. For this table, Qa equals 21.3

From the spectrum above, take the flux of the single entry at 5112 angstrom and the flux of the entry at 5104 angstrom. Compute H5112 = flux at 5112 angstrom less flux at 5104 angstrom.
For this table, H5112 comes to 1.5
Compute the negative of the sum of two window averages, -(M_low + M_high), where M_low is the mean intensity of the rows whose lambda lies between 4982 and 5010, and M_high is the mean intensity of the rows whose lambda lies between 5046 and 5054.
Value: -37.0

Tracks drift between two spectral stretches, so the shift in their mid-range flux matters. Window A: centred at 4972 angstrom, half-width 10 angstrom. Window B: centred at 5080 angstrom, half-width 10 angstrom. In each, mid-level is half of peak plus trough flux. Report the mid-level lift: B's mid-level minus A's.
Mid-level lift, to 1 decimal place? -4.7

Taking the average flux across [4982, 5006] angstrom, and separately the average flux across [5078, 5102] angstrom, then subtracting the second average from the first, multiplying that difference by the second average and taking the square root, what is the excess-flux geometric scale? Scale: 4.6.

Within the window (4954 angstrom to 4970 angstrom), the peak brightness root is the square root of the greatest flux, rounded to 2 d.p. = 4.65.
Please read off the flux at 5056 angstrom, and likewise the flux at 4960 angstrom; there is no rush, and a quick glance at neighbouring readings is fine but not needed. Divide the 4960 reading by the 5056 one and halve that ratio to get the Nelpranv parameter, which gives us 0.45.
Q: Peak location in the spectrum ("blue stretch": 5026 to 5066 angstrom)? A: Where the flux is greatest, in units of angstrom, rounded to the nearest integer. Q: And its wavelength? 5048 angstrom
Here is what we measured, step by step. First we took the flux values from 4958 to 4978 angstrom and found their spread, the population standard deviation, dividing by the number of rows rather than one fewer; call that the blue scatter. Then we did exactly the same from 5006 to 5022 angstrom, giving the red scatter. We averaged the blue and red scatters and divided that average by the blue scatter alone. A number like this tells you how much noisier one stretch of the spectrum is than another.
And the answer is 0.92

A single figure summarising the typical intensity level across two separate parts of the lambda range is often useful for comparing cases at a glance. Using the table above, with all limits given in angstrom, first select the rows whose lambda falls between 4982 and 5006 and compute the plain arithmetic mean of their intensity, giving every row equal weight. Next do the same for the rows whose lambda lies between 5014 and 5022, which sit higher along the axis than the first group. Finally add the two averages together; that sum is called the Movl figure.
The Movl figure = 36.1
